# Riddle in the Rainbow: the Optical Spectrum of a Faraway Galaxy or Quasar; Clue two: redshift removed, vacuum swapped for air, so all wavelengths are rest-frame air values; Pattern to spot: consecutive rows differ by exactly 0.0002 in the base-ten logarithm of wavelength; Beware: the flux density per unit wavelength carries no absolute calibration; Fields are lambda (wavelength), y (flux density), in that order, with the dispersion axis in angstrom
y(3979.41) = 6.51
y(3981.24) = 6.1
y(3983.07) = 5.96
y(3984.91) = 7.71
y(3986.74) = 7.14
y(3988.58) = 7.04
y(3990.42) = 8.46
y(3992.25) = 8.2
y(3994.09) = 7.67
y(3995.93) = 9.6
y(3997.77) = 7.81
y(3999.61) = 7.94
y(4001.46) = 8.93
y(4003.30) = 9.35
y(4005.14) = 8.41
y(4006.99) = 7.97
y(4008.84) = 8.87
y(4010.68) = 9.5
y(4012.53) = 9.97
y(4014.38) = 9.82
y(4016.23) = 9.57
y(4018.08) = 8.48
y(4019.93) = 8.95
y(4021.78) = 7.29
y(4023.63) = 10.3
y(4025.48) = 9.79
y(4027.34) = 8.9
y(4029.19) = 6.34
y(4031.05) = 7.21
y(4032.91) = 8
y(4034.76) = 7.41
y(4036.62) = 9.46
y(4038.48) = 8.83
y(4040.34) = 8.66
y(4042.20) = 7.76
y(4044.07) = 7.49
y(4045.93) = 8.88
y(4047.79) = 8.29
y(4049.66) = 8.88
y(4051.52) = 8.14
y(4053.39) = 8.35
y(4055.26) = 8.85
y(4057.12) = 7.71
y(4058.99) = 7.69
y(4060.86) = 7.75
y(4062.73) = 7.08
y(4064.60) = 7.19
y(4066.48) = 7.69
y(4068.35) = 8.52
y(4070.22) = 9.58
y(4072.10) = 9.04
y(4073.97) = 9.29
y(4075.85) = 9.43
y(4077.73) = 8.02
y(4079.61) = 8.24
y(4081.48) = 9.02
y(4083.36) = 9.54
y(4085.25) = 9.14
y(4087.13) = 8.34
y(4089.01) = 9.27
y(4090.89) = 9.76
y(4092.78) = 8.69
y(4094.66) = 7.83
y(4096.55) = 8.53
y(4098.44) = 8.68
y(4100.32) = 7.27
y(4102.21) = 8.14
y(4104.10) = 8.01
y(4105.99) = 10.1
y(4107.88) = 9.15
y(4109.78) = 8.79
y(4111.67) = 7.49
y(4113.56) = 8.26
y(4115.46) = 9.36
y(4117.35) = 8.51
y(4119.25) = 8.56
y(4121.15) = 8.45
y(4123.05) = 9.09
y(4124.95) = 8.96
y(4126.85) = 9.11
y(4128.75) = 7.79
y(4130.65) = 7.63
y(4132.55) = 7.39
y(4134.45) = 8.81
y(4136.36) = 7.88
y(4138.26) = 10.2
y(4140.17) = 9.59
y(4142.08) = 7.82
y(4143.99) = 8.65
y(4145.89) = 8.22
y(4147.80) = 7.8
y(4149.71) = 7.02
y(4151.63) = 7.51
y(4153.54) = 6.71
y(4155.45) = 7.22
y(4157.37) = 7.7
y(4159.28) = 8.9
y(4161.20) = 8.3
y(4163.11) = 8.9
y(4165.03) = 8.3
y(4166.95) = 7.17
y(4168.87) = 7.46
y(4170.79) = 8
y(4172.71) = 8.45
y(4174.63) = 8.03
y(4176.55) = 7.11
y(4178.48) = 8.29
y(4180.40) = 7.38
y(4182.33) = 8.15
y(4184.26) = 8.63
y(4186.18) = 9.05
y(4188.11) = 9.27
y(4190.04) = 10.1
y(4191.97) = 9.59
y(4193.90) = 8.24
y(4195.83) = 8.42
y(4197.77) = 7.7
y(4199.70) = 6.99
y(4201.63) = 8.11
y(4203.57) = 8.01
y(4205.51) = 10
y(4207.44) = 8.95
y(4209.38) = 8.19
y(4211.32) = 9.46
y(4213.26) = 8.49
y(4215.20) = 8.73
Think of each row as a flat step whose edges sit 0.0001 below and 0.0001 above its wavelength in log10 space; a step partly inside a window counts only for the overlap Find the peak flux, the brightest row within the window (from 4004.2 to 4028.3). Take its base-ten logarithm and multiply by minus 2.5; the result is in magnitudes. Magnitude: -2.53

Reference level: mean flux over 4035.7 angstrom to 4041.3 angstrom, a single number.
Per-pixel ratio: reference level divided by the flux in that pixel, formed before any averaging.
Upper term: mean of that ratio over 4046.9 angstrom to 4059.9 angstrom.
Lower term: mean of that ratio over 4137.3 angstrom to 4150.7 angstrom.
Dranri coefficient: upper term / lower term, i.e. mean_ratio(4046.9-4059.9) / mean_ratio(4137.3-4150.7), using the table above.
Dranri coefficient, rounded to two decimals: 1.01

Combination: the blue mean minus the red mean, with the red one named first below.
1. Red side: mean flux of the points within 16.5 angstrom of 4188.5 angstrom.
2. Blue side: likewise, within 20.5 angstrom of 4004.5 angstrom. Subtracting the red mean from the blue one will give 0.3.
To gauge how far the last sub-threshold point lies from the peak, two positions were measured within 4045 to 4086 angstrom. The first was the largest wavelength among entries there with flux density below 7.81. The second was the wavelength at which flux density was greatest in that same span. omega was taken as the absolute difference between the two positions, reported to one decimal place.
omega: 3.7 angstrom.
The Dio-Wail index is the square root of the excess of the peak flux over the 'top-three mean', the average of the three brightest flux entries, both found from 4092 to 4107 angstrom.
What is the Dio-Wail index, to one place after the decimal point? 1.0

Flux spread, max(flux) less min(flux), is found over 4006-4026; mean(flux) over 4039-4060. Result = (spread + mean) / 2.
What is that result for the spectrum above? 5.63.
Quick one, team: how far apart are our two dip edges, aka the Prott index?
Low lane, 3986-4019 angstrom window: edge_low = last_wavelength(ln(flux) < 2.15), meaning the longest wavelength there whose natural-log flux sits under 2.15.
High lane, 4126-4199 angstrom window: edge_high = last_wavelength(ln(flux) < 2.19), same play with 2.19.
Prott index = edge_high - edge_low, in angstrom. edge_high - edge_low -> 179.7 angstrom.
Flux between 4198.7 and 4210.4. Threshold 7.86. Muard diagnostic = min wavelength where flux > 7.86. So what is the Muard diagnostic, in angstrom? 4201.63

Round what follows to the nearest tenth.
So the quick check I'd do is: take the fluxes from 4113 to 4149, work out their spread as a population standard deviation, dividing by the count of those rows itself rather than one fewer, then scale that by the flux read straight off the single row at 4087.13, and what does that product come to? 6.0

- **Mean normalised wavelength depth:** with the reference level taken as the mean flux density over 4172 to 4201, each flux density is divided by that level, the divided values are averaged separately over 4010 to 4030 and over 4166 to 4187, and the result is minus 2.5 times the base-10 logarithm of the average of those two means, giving -0.016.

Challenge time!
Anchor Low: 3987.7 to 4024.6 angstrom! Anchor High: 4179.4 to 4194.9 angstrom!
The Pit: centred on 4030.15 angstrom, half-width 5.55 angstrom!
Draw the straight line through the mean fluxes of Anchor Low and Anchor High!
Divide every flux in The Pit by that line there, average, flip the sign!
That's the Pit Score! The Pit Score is -0.91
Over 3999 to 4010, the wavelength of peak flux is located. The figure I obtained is 4003.30 angstrom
